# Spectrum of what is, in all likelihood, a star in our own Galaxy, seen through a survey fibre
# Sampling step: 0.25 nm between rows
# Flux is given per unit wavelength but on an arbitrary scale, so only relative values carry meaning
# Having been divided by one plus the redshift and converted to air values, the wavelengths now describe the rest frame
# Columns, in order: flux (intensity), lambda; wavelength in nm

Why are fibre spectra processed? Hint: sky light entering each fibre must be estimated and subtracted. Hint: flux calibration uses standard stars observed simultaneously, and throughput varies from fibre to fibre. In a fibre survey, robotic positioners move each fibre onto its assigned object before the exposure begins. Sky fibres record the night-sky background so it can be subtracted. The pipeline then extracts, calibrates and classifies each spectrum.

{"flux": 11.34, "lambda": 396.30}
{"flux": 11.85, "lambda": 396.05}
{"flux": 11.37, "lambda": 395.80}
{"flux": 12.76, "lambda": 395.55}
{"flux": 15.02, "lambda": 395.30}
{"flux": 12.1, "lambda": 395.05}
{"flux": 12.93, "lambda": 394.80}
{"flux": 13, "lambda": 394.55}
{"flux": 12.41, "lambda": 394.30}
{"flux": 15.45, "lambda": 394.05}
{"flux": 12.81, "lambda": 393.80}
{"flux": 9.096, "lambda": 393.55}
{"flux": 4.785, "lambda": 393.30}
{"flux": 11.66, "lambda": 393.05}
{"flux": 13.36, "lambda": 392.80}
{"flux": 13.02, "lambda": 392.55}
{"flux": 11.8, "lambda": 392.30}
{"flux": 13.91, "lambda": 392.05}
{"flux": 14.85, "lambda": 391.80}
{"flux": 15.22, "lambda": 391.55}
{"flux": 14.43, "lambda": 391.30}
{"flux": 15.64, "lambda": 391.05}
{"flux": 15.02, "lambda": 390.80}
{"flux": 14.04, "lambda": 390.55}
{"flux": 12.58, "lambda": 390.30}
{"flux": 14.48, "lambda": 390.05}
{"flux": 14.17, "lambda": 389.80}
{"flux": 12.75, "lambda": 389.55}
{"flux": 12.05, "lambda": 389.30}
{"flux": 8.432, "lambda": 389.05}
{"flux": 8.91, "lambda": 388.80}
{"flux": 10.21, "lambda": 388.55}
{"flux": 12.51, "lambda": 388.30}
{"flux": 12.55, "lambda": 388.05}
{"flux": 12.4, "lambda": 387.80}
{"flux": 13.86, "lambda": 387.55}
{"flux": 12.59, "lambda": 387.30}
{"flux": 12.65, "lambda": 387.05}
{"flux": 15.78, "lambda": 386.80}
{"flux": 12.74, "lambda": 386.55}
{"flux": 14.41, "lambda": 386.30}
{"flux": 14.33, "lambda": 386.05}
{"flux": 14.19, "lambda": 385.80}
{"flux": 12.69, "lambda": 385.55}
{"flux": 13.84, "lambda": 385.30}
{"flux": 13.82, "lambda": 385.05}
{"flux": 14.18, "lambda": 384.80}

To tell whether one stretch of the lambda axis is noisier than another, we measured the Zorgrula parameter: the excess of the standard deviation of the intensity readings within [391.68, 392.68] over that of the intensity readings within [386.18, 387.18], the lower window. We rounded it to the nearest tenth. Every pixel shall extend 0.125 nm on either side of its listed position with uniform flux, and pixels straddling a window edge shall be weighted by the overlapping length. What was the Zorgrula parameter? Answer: -0.2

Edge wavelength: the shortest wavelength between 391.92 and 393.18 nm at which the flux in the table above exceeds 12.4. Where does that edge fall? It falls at 392.05 nm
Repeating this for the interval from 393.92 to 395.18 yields 394.05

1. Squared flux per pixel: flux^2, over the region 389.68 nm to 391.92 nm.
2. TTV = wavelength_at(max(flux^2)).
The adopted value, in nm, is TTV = 391.05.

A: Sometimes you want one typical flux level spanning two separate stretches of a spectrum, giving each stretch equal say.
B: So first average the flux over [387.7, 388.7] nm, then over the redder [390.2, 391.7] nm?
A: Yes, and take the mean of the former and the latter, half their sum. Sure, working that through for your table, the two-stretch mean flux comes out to 13.2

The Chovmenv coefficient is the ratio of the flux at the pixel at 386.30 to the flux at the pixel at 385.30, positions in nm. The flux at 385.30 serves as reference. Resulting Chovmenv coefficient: 1.04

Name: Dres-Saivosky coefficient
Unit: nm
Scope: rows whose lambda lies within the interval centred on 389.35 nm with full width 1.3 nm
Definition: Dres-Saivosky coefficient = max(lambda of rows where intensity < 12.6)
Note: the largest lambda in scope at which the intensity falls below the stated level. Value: 389.30 nm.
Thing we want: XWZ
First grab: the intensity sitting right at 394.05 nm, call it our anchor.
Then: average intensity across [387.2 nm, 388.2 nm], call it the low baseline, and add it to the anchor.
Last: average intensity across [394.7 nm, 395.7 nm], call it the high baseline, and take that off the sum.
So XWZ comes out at 15.1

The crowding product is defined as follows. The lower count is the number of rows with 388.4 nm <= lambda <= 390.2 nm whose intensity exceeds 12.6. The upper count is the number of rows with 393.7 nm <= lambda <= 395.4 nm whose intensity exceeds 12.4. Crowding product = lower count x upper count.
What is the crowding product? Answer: 18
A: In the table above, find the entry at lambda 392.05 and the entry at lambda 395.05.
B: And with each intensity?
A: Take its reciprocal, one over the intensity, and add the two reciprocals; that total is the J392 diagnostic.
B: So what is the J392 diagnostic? 0.155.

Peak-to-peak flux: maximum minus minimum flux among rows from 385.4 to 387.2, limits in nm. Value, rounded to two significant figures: 3.1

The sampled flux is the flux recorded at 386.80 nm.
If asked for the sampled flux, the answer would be 15.78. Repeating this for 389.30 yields 12.05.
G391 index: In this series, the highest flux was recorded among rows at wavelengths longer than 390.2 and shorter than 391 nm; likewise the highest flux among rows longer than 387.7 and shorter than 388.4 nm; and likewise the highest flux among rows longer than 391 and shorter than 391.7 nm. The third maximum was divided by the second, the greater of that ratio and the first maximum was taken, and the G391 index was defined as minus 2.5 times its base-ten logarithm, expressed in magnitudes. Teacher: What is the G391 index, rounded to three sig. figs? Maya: -2.94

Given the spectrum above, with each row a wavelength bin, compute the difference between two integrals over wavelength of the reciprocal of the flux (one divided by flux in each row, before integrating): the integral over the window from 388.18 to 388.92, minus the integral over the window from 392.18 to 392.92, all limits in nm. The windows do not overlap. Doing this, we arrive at 0.013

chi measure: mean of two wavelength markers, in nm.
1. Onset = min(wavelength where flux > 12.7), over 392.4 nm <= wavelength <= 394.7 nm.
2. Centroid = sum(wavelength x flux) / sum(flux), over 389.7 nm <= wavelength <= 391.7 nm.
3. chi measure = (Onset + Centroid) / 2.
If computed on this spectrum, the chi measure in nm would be 391.62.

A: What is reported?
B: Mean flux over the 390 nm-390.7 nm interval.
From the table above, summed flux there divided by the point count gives 13.7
